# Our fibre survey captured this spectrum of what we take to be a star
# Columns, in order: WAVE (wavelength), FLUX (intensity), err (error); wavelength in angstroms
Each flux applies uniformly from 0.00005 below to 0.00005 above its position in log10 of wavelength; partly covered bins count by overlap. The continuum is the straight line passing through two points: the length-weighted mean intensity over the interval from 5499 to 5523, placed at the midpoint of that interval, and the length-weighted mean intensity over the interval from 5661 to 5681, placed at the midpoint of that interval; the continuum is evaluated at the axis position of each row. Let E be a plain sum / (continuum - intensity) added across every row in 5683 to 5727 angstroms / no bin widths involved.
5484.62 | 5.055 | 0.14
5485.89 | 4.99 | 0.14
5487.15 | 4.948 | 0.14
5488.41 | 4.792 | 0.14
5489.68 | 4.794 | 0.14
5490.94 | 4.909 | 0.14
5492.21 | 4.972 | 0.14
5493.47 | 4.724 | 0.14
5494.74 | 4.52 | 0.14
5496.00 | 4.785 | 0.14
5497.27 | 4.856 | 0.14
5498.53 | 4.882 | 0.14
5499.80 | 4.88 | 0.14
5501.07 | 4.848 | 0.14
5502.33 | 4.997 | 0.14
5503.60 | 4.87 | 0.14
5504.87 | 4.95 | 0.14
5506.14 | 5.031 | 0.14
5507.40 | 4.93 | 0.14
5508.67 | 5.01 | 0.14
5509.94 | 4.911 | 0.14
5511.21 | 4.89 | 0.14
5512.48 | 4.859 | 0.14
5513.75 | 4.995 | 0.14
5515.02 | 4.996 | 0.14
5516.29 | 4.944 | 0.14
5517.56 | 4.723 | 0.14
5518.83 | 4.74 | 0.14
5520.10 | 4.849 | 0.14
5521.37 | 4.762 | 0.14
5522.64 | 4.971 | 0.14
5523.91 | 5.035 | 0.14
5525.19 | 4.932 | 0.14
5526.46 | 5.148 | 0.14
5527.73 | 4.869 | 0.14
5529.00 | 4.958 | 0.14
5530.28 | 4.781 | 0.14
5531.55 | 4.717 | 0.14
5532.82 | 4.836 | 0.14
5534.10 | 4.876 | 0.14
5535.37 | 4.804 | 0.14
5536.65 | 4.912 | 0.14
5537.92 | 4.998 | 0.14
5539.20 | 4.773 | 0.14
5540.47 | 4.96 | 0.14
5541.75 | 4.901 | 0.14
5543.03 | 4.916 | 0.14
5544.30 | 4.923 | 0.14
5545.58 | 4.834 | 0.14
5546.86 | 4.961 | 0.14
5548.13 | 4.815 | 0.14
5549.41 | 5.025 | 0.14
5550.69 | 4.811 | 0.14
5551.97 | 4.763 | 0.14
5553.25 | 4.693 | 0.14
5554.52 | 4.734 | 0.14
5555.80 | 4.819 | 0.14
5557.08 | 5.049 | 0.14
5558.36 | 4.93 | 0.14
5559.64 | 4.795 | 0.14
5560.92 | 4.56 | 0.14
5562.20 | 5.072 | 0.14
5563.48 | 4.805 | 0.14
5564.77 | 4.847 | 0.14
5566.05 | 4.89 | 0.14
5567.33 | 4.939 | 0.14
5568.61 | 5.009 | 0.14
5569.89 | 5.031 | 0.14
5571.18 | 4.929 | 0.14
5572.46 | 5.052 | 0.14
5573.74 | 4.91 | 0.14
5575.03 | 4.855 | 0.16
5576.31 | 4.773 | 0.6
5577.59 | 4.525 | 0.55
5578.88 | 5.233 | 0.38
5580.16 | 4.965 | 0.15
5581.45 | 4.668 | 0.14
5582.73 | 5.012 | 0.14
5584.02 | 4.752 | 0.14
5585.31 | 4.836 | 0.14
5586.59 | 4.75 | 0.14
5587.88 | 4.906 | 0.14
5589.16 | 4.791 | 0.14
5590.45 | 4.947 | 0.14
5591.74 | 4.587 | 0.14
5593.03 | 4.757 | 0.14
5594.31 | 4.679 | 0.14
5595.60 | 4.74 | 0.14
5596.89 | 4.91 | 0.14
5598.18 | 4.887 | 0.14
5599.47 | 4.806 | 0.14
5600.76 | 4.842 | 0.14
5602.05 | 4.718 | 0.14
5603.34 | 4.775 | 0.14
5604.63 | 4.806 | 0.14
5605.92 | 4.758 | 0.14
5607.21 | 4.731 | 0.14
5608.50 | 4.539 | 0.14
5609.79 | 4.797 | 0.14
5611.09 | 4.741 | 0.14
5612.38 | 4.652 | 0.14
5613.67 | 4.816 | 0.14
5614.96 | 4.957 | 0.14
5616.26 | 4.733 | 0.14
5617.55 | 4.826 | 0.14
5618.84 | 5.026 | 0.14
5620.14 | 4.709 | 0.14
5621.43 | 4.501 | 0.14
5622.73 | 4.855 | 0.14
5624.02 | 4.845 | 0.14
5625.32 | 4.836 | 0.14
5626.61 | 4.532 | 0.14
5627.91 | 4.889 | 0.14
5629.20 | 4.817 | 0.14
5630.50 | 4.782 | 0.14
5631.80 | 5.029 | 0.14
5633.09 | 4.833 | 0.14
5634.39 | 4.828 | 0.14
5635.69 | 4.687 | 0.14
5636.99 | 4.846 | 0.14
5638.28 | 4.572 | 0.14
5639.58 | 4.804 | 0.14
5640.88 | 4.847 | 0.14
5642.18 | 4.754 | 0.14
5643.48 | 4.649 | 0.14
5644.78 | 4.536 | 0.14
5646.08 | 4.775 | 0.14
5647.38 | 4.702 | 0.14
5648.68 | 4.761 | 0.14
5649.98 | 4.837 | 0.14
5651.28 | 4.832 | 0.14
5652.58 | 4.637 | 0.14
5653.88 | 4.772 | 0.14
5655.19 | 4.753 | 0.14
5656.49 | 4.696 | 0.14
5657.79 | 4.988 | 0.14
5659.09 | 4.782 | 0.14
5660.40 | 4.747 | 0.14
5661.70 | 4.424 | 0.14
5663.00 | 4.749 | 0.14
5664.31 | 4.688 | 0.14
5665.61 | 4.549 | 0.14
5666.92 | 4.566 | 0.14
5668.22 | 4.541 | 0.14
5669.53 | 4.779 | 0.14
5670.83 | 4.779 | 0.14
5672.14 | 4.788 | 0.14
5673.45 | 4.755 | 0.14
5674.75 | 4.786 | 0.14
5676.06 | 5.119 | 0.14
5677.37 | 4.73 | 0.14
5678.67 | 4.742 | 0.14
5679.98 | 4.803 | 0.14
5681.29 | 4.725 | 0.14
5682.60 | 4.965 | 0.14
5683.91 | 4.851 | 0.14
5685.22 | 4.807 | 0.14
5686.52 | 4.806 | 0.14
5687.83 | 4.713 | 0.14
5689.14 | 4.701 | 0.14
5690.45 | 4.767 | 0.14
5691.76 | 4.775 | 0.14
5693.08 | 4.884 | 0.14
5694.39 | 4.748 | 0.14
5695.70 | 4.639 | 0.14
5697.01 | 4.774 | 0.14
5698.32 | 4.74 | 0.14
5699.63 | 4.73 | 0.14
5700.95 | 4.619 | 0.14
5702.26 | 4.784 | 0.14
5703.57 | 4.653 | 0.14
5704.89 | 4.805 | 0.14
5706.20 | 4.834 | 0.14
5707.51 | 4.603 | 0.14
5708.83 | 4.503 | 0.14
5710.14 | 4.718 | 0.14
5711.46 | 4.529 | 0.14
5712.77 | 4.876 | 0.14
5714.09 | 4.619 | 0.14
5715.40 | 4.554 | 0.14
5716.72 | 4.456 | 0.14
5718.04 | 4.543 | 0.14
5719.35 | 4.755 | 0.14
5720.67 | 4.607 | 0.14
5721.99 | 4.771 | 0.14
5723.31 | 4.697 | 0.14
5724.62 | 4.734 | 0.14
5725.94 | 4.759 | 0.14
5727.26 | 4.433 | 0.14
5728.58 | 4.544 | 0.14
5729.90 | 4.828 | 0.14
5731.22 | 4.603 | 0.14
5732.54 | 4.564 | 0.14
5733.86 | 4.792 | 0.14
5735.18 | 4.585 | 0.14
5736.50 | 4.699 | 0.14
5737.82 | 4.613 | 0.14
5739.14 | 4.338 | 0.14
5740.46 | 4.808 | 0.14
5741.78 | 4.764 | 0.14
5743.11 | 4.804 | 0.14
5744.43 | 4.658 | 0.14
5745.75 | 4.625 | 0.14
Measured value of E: -0.8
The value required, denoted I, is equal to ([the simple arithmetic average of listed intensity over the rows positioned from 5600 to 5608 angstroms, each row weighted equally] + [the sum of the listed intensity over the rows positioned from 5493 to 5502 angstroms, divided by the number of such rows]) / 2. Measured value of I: 4.78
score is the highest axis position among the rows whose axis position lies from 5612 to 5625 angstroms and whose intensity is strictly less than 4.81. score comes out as 5621.43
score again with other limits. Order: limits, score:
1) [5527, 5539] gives 5535.37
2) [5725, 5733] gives 5732.54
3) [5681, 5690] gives 5689.14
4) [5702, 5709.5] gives 5708.83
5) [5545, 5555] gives 5554.52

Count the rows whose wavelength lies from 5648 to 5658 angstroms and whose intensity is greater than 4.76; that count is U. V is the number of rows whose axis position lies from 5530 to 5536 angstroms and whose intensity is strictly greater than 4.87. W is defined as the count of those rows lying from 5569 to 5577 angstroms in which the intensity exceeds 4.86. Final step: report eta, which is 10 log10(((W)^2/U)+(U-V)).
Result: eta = 8.6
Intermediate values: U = 5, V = 1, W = 4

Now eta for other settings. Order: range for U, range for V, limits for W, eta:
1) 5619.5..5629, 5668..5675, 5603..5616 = 6.3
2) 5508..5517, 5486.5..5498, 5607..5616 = 6.2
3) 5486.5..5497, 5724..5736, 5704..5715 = 7.9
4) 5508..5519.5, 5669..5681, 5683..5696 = 7.9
